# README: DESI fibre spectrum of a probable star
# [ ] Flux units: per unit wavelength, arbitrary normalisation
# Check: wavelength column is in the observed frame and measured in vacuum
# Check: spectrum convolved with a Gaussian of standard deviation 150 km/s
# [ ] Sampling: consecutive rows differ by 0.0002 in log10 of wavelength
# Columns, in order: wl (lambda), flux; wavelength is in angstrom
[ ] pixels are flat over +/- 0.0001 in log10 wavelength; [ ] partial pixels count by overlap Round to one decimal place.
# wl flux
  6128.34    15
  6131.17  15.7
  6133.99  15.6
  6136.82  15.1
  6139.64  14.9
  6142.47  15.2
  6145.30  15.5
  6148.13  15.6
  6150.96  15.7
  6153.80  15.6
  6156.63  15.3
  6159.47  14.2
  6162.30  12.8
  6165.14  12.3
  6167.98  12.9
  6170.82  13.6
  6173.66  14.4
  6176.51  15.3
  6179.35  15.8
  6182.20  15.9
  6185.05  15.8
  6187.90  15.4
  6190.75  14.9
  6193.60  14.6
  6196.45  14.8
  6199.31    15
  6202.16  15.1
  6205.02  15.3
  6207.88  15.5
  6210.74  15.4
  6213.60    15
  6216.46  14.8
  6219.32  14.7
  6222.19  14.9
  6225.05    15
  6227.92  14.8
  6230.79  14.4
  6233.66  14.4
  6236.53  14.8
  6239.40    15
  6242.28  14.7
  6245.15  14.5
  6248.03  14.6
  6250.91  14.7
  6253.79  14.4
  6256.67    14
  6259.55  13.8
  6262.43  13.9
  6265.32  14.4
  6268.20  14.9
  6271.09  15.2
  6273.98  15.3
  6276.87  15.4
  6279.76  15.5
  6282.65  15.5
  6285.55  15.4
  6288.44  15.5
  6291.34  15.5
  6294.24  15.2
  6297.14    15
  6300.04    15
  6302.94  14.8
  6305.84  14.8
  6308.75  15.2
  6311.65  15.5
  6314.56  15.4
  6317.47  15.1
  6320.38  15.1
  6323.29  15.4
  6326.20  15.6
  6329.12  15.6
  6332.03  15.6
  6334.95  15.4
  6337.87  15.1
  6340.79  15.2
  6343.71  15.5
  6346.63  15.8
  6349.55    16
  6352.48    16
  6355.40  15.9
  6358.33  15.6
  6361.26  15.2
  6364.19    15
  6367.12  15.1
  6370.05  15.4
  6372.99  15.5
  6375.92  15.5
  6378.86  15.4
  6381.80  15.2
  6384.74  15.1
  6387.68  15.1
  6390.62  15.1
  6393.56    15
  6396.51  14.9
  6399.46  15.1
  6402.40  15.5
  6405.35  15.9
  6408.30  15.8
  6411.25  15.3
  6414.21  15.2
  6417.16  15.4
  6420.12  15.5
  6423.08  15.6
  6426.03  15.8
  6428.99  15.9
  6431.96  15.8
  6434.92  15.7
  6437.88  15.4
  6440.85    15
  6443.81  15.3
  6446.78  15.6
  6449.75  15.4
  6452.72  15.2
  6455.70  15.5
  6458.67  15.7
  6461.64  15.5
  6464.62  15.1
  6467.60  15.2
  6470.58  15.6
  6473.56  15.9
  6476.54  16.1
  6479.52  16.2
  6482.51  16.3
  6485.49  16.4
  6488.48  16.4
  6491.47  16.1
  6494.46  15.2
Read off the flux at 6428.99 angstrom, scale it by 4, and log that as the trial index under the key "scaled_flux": 63.6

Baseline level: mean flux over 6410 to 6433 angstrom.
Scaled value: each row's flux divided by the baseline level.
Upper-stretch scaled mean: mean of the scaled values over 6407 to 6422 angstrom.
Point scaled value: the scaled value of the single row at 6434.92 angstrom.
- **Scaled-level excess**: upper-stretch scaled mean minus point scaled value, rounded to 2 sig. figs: -0.017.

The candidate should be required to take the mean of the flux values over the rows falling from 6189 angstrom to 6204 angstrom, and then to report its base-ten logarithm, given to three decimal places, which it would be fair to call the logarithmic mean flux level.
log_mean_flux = 1.173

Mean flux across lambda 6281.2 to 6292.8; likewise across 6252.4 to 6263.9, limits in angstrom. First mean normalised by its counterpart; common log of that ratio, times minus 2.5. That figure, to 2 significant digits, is -0.11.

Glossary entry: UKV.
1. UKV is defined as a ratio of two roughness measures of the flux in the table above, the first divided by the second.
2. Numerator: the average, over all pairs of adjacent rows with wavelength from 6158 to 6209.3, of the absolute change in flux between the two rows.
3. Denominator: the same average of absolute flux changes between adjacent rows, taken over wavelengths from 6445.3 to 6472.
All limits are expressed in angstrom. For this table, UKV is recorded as 1.8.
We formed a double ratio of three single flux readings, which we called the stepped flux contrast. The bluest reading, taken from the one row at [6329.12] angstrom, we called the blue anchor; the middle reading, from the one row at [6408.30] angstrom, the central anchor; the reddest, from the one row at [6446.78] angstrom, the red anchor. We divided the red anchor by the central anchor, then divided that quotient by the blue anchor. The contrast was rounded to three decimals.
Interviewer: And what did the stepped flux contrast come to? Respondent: 0.063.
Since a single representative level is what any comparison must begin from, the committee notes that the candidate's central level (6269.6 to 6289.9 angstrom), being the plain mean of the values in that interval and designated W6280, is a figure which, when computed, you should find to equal 15.4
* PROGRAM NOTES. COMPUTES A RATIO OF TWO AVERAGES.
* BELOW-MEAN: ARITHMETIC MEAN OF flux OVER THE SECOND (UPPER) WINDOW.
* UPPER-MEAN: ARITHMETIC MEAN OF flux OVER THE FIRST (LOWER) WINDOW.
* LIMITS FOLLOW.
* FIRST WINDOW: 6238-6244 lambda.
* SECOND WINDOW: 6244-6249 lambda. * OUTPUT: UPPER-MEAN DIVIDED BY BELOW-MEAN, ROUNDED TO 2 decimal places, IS 1.02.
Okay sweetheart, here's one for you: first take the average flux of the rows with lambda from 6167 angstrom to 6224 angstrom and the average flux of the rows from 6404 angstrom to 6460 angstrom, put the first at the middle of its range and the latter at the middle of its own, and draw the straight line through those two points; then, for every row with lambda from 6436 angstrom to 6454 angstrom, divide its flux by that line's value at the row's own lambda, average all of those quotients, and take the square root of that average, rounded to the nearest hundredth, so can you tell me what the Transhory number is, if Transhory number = 0.99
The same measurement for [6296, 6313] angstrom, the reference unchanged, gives 0.99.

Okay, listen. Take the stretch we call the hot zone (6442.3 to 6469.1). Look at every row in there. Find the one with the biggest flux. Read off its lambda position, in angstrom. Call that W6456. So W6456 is 6458.67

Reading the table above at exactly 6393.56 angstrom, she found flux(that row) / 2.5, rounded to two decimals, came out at 6.00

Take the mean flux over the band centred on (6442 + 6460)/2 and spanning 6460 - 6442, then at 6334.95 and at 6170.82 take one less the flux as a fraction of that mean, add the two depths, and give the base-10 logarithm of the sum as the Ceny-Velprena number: -0.91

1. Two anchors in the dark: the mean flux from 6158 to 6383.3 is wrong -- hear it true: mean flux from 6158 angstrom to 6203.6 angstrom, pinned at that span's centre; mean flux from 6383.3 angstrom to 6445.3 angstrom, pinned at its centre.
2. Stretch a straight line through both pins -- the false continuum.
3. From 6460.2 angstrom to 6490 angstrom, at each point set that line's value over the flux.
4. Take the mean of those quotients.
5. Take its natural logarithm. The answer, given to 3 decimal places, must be -0.015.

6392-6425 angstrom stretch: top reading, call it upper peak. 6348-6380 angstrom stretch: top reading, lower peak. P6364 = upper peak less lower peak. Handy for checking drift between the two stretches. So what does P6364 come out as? -0.1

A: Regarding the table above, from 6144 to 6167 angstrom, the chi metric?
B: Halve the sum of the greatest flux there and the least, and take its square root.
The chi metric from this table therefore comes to 3.74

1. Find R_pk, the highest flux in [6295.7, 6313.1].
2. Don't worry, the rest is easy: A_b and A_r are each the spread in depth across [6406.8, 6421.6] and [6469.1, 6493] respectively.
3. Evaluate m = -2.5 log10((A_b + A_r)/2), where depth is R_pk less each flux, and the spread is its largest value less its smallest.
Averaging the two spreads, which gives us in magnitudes 0.39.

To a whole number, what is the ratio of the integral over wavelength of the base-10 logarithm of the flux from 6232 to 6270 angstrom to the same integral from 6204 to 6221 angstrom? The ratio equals 2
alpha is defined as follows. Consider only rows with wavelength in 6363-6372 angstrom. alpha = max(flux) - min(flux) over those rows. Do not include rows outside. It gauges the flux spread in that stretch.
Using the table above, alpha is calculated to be 0.40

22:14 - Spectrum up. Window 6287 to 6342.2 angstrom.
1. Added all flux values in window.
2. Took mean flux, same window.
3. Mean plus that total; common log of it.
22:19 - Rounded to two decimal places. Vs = 2.48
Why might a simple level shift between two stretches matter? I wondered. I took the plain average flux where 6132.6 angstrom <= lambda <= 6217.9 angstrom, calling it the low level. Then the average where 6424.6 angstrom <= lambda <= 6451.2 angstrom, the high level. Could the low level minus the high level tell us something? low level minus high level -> -0.63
